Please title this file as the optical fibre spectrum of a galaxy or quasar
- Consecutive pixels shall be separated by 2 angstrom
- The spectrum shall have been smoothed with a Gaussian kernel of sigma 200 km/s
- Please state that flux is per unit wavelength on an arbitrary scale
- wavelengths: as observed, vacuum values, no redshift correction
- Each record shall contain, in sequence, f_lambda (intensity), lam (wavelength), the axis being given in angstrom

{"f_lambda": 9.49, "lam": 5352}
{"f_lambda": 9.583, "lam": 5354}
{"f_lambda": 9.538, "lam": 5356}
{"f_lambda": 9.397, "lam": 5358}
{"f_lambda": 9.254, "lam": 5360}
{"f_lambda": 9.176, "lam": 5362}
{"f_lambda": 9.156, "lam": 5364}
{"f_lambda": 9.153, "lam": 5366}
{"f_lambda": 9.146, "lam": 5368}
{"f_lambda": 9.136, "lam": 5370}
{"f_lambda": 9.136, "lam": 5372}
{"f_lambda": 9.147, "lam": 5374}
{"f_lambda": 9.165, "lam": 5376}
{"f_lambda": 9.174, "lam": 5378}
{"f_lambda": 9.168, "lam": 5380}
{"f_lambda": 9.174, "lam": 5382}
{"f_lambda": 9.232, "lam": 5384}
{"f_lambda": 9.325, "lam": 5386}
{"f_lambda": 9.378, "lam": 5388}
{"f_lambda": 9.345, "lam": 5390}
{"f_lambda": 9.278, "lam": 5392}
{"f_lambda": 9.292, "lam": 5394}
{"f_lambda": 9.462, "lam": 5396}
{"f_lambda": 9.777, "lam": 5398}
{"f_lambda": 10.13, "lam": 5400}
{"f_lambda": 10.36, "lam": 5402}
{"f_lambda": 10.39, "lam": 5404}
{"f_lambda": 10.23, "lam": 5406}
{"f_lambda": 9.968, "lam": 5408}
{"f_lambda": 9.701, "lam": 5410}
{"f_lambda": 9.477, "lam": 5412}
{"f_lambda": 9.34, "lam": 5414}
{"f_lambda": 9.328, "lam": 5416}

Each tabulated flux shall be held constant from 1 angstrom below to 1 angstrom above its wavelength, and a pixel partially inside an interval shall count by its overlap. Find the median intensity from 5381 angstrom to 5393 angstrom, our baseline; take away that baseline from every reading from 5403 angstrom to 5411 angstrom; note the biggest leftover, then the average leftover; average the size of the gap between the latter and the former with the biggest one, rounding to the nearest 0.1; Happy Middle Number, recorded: 0.7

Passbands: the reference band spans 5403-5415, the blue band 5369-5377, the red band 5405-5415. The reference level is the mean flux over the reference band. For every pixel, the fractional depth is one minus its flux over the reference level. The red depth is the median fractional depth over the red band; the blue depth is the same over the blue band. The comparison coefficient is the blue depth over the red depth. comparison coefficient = 4.7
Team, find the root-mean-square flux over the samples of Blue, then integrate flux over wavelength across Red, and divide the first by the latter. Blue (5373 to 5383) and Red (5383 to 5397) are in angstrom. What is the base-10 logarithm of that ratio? -1.15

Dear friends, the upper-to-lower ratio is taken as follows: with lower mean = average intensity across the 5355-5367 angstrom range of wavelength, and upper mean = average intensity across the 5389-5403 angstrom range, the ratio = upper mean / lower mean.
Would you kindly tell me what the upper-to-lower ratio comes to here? 1.04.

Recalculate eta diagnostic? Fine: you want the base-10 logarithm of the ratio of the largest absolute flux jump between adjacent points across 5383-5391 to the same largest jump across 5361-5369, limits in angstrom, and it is 0.67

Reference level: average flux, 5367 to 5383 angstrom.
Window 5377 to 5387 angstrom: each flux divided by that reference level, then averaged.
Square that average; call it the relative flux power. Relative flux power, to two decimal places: 1.01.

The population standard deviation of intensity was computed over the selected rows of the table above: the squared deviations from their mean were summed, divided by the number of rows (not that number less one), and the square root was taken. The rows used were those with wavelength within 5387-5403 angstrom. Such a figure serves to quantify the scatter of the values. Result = 0.39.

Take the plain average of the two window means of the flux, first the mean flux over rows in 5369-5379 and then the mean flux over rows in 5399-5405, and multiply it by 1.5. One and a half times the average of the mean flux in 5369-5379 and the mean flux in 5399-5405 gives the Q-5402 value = 14.6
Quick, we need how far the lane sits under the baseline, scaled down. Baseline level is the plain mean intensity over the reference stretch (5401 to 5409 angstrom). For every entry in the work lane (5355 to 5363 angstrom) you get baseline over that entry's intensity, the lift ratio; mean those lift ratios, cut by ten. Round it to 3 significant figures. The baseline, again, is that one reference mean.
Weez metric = 0.110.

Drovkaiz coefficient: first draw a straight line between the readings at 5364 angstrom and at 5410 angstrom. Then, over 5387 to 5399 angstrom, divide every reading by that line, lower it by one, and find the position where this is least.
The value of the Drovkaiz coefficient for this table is 5394 angstrom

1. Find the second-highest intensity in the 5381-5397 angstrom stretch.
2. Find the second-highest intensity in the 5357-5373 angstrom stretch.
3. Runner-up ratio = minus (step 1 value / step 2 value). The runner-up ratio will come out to -1.01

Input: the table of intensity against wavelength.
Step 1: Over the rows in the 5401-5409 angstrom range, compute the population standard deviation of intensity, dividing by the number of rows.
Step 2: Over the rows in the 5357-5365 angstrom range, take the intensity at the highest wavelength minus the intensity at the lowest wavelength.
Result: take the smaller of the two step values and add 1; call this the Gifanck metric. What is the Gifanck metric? 0.76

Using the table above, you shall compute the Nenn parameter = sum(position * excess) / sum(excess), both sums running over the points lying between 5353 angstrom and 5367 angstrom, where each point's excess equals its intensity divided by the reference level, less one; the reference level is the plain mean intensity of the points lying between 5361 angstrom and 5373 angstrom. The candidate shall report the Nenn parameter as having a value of 5356.2 angstrom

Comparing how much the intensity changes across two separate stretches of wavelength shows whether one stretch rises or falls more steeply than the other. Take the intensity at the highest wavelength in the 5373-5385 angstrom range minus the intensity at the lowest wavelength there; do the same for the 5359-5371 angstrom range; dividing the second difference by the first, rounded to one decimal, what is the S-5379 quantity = -1.4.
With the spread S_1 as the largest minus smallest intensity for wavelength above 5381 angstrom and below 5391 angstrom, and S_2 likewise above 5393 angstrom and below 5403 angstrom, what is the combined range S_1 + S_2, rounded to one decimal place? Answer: 1.3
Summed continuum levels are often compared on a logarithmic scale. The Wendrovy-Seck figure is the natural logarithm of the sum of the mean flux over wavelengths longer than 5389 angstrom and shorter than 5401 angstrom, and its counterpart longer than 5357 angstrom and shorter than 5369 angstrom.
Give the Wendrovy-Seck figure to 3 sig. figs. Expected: 2.93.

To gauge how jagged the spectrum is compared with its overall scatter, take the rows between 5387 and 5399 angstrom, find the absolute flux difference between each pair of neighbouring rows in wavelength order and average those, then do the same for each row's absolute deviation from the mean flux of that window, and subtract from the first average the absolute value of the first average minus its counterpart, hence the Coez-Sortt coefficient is 0.11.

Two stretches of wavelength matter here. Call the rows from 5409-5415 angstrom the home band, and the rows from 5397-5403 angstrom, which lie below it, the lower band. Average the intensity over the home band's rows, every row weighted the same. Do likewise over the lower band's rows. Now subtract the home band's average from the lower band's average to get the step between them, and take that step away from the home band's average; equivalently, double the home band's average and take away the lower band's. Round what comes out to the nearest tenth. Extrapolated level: 8.9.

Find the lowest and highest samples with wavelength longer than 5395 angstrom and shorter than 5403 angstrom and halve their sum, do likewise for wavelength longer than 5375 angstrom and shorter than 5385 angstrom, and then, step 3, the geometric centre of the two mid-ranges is 9.55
